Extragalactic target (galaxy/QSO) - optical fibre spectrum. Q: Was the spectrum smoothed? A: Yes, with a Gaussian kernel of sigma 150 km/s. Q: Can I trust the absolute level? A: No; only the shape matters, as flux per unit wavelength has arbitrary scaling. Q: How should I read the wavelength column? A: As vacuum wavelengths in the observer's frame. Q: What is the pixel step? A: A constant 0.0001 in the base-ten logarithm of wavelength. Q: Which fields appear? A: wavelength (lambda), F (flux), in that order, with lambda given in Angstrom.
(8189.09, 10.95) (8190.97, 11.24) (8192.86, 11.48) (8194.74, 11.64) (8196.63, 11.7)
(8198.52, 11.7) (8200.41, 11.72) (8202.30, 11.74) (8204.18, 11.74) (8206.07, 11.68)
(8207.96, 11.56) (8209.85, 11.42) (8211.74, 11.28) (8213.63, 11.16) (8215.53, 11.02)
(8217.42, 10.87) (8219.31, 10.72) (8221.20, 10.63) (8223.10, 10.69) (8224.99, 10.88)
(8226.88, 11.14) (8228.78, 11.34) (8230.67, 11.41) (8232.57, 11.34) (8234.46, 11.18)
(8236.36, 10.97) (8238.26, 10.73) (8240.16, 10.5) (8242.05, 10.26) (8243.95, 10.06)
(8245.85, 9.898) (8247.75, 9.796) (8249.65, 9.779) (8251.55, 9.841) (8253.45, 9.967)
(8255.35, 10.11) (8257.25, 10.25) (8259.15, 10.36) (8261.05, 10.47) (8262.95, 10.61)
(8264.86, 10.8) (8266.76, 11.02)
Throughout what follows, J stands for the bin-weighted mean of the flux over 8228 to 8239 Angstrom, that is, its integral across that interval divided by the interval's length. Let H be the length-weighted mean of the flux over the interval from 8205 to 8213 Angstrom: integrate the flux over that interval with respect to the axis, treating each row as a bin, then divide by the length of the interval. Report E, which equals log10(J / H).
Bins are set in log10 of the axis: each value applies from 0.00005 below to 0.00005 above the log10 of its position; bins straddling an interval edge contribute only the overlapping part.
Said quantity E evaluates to -0.01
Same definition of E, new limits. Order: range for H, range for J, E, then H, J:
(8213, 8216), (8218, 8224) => -0.01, 11.1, 10.7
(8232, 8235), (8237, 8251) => -0.05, 11.3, 10.2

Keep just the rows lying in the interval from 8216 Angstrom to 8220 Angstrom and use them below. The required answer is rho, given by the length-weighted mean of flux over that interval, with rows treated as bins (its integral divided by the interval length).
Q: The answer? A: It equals 10.8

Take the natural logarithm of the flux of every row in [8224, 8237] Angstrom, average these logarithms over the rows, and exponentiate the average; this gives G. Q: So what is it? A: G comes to 11.2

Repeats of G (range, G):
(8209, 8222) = 11.0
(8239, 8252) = 10.0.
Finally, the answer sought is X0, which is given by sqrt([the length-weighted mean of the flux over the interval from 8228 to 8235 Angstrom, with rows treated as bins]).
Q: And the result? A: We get 3.37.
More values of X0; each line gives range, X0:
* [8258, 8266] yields 3.25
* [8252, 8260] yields 3.19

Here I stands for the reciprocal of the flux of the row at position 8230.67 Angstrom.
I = 0.088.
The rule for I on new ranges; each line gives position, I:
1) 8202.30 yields 0.085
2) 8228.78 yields 0.088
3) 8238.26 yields 0.093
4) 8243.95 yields 0.099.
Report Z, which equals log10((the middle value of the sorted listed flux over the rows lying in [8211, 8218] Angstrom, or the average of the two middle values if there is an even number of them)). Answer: 1.04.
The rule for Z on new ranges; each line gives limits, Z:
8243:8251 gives 0.99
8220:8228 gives 1.03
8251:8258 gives 1.00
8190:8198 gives 1.06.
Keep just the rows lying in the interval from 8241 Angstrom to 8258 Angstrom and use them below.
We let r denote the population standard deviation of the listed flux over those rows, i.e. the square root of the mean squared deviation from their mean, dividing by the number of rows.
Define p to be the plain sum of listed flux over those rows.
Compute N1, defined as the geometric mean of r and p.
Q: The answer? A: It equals 4.0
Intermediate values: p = 90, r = 0.17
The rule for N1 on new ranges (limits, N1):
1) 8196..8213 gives 4.0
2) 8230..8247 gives 7.1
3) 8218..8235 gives 5.4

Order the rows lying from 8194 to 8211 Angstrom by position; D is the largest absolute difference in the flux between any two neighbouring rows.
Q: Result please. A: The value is 0.140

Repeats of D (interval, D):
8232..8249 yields 0.240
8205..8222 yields 0.150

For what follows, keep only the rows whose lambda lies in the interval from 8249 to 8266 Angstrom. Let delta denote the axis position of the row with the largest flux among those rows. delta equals 8264.86 Angstrom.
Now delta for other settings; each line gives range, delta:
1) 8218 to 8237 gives 8230.67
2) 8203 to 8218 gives 8204.18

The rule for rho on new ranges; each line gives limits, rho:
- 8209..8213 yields 11.3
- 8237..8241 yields 10.6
